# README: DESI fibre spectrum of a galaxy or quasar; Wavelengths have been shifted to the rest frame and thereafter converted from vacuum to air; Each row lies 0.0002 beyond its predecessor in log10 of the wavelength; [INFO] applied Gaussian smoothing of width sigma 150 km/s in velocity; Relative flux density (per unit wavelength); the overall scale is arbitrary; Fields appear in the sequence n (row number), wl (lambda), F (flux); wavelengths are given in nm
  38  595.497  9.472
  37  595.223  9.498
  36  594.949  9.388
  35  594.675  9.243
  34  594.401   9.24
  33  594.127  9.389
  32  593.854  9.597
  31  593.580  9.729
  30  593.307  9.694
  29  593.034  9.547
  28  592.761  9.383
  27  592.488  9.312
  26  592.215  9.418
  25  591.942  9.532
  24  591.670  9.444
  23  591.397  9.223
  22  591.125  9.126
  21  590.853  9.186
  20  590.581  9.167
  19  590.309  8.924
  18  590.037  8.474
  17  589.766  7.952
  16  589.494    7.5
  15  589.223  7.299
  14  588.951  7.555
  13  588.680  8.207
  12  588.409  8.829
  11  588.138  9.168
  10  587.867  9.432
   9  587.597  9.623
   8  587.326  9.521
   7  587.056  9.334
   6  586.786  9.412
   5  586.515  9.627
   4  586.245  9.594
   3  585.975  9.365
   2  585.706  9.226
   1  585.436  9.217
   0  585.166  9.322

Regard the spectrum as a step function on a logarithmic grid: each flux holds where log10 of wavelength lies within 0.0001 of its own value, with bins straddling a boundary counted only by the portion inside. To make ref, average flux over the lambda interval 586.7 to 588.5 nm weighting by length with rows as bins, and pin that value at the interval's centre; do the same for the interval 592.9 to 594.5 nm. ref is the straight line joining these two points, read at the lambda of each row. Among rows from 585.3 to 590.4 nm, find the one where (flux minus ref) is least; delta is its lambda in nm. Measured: 589.223 nm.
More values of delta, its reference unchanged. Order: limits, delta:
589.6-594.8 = 589.766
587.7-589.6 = 589.223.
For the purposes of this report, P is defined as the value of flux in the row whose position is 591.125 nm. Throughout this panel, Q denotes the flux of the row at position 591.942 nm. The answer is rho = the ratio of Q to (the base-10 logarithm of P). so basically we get 9.93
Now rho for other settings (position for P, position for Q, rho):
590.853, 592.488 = 9.67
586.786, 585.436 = 9.47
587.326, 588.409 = 9.02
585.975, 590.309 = 9.19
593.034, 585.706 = 9.42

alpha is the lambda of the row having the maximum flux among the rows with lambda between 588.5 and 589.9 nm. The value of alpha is 588.680 nm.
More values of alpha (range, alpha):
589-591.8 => 591.670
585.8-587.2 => 586.515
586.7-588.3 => 587.597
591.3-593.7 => 593.580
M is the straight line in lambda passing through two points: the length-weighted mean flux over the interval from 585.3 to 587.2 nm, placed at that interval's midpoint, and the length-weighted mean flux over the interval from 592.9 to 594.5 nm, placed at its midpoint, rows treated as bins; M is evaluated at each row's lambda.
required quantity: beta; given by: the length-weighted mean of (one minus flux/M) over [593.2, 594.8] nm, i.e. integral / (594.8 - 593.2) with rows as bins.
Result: 0.007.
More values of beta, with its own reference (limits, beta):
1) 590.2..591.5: 0.038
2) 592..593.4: 0.006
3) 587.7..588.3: 0.014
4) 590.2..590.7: 0.045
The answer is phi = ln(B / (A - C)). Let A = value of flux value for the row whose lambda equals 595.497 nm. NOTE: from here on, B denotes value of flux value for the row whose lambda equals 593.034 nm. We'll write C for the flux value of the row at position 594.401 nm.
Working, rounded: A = 9.472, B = 9.547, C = 9.24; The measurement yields 3.7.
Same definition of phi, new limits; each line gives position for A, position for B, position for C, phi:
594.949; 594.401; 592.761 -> 7.5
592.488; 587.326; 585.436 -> 4.6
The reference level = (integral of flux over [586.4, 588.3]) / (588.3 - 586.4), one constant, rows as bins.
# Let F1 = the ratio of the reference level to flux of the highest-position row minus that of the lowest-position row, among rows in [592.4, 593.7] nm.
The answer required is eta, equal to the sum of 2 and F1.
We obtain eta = 1.957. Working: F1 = -0.043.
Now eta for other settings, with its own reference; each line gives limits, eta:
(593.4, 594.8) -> 2.051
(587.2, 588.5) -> 2.078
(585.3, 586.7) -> 1.956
